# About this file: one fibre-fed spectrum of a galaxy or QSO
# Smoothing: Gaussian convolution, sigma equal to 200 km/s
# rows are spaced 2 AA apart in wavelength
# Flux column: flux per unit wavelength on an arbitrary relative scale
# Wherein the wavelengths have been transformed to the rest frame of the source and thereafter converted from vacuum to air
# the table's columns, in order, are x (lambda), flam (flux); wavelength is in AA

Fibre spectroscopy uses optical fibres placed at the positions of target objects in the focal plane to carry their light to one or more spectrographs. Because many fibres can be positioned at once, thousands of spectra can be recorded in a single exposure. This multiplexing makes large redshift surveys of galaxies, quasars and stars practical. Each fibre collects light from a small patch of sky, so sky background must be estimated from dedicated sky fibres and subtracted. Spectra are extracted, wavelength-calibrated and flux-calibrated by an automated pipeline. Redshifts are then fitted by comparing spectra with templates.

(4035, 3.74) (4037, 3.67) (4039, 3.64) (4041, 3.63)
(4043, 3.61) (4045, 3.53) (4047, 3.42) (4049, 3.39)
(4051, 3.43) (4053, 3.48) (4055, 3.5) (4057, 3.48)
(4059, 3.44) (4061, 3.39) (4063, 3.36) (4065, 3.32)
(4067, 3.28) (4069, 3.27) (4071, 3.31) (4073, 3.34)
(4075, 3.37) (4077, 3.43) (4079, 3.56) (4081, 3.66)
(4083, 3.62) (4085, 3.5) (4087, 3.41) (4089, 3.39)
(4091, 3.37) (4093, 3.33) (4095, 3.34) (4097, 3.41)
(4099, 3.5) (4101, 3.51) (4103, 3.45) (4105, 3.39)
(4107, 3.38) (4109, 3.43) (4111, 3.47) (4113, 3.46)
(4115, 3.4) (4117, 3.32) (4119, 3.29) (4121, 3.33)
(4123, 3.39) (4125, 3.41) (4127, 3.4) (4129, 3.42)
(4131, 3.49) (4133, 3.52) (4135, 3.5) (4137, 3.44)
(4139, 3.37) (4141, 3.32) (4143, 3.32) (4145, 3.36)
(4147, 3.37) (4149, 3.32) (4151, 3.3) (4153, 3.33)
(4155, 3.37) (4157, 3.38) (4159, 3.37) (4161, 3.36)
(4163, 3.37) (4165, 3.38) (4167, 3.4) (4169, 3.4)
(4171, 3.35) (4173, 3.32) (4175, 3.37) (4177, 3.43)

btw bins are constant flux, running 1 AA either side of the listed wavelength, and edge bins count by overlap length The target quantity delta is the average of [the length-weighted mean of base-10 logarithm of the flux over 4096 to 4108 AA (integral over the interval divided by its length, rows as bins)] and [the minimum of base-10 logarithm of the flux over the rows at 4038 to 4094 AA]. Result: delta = 0.526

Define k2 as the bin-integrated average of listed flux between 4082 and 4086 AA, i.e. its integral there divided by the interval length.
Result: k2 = 3.56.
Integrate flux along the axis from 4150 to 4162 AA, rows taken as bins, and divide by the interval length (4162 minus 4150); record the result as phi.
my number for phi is 3.35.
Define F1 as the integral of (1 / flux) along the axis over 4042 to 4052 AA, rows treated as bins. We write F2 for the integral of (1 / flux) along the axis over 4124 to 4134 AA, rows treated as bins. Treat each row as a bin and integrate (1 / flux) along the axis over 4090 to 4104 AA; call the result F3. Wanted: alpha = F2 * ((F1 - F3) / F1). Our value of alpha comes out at -1.2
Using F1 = 2.9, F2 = 2.9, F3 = 4.1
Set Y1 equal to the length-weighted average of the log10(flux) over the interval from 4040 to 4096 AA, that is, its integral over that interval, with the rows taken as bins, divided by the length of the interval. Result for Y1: 0.536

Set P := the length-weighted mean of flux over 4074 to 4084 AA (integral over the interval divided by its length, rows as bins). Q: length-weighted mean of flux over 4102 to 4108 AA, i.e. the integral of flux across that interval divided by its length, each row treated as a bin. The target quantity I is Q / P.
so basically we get 0.97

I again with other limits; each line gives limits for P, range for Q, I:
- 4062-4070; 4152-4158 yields 1.02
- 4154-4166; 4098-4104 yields 1.03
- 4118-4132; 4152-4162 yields 0.99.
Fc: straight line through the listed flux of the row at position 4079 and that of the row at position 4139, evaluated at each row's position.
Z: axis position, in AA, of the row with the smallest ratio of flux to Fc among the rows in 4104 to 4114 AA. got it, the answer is 4107 AA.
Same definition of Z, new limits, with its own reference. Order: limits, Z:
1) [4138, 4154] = 4141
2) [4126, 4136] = 4127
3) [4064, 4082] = 4069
